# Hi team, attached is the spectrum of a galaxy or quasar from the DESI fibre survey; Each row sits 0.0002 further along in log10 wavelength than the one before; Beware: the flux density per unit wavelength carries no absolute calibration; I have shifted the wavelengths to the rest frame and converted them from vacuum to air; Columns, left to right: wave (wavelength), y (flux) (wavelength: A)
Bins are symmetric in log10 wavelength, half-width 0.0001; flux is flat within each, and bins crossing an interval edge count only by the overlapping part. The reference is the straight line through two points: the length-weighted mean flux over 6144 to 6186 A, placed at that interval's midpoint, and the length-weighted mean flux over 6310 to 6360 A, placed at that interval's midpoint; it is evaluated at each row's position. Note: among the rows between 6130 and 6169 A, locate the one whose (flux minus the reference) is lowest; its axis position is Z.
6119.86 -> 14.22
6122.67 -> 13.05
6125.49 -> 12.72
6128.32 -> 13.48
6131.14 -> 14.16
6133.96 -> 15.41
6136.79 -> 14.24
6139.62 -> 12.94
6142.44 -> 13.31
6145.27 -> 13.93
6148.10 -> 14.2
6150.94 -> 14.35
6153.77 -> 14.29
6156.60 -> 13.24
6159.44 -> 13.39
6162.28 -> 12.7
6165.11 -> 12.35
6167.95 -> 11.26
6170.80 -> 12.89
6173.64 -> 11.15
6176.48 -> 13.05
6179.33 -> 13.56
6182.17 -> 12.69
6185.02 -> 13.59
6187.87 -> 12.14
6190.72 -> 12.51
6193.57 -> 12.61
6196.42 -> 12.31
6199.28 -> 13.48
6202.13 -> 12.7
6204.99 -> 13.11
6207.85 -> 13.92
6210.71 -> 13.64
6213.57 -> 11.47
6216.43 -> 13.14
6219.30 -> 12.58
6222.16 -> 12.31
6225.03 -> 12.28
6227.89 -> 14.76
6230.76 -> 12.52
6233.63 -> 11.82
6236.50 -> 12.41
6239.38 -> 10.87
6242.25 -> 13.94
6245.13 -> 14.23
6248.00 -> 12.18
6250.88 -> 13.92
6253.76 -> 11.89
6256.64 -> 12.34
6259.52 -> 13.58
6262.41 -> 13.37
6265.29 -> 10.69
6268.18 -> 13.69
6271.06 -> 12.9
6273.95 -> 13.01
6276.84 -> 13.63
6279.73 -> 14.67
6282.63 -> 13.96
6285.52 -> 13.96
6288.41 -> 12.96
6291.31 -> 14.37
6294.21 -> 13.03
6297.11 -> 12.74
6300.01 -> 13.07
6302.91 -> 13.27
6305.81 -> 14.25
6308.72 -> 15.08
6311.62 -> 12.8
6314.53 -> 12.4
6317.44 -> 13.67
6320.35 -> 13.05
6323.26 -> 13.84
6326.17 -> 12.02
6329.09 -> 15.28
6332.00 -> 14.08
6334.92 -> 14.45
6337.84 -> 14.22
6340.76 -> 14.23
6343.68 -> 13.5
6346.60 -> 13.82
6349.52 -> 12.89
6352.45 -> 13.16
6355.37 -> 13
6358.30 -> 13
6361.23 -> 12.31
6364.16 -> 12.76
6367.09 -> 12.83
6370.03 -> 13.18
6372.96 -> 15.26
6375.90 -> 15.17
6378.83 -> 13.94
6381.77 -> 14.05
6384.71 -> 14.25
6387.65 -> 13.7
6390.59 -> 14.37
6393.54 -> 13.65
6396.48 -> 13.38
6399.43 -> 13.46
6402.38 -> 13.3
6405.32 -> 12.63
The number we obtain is 6167.95 A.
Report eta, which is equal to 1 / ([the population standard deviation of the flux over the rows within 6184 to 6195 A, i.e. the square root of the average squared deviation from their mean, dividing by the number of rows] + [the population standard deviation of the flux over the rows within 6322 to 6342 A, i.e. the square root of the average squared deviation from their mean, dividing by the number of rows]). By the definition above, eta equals 0.69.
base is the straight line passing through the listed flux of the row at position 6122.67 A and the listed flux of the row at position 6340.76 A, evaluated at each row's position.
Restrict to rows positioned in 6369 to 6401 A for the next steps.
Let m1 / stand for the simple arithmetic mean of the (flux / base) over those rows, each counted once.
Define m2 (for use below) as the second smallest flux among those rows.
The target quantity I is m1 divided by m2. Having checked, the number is 0.0725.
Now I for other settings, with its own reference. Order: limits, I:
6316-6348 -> 0.0747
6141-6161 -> 0.0786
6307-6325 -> 0.0747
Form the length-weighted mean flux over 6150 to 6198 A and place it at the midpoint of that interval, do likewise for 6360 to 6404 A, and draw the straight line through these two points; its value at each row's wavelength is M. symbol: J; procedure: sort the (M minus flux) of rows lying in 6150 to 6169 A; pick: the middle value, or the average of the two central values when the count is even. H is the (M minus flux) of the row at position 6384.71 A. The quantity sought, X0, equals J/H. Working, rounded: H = -0.53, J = -0.50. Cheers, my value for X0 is 1.0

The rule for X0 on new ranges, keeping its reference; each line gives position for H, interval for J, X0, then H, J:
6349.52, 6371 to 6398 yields -0.5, 0.68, -0.34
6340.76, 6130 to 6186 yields 0.9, -0.70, -0.63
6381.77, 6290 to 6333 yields -0.3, -0.34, 0.10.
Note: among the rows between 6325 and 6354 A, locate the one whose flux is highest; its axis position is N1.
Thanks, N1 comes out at 6329.09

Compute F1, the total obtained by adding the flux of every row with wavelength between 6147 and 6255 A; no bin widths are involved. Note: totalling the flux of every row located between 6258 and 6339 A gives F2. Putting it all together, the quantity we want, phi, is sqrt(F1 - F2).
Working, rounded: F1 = 489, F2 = 378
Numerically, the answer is 10.6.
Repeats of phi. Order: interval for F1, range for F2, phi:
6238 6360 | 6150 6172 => 21.4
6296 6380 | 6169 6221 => 12.8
